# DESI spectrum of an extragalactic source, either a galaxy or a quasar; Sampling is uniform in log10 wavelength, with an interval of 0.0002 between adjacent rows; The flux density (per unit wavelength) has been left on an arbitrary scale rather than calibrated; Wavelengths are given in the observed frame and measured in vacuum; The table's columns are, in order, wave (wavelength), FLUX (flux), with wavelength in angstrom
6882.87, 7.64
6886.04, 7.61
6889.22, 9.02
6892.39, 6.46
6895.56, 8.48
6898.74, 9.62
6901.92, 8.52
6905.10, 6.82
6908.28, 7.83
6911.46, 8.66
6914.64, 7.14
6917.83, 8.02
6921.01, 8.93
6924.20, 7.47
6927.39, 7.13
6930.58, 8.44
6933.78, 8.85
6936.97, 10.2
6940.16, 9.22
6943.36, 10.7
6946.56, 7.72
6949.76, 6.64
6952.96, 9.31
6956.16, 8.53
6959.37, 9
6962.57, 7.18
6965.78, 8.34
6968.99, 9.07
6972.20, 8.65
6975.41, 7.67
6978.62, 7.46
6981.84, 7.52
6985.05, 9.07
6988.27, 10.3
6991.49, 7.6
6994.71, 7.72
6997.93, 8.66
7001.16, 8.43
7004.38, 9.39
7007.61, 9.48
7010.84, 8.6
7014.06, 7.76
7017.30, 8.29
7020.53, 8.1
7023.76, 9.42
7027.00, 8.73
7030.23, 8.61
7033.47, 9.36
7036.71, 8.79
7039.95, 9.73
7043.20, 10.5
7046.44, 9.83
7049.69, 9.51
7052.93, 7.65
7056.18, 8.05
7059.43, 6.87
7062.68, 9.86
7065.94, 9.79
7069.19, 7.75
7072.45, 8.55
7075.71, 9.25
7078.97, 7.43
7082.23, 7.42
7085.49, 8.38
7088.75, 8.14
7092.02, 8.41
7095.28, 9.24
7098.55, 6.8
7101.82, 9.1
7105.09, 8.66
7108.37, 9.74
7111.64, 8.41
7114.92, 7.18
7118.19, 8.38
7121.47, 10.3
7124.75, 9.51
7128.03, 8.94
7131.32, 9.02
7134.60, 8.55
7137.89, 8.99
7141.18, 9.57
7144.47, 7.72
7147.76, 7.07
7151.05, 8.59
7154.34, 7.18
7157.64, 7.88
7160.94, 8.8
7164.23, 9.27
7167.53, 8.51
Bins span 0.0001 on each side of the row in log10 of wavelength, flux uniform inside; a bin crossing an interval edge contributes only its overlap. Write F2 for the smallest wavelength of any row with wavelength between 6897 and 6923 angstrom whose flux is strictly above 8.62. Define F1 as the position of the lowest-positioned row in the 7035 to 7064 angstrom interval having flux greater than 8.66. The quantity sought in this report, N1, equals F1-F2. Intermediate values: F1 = 7036.71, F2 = 6898.74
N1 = 138.0 angstrom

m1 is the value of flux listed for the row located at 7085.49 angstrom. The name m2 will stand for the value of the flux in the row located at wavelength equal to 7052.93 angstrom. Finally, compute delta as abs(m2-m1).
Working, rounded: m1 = 8.38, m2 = 7.65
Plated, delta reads 0.7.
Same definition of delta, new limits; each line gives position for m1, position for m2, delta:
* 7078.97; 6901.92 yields 1.1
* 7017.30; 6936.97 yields 1.9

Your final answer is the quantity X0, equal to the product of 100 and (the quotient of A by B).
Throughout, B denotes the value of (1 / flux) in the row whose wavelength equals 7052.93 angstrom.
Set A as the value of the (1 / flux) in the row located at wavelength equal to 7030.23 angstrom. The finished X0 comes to 89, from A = 0.116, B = 0.131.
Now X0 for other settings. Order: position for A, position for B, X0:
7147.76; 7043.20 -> 149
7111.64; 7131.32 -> 107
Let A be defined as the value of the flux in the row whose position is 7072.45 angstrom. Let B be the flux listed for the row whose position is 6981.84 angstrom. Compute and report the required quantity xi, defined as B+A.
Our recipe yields 16.07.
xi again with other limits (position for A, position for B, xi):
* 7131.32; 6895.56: 17.50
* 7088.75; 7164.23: 17.41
